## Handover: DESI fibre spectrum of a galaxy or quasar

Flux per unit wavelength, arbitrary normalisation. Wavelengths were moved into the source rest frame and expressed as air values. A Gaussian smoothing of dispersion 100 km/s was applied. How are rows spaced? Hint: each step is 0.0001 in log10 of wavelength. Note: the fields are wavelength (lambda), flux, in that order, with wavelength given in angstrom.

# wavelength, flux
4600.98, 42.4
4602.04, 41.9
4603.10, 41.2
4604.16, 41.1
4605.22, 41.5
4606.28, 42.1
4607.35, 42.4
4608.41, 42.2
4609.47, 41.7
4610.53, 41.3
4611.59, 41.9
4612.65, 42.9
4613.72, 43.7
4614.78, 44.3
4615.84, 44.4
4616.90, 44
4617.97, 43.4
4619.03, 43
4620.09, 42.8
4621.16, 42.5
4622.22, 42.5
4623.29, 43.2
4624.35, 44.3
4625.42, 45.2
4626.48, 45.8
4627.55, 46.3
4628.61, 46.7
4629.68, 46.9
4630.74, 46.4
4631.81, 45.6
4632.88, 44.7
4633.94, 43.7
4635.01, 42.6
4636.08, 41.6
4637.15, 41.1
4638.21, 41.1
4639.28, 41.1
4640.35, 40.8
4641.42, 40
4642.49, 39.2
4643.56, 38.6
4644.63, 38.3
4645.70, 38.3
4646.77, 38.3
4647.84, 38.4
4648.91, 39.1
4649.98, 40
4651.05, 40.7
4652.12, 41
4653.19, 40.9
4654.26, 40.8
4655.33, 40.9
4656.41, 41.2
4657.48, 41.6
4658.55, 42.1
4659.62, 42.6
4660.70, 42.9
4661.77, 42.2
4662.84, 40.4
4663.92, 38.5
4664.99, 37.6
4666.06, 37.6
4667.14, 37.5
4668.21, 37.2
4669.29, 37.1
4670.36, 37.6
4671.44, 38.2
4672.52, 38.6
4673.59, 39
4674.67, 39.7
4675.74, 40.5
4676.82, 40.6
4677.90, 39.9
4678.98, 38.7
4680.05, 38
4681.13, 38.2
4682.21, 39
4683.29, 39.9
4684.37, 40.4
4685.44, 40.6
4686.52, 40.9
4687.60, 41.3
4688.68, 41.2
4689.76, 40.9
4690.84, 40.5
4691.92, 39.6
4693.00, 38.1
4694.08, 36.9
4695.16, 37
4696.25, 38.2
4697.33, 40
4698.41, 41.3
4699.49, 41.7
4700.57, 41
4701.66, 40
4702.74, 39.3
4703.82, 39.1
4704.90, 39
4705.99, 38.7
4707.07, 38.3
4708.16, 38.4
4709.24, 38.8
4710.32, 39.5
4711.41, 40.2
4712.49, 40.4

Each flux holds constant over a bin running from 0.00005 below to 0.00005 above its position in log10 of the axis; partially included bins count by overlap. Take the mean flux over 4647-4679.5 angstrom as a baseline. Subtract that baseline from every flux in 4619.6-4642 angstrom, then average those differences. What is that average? 3.80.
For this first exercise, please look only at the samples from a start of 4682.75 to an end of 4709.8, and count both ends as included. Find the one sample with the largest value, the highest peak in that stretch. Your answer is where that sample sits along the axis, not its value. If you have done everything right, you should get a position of 4699.49 angstrom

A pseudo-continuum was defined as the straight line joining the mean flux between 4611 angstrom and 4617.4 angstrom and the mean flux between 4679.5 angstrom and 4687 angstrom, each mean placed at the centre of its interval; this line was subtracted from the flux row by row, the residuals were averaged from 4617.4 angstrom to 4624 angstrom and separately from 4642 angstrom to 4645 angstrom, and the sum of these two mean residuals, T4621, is -3.4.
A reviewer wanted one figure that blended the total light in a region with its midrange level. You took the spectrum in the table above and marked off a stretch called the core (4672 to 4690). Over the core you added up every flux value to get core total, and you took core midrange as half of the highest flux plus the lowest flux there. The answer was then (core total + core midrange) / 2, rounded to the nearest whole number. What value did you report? 359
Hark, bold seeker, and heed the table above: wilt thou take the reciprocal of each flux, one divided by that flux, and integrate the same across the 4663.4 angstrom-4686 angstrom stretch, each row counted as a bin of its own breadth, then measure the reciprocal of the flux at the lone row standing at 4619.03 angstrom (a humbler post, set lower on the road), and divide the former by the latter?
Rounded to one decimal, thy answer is 25.1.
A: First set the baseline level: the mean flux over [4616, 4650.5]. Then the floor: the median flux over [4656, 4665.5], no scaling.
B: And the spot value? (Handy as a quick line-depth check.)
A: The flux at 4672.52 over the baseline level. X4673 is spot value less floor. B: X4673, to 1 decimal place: -40.7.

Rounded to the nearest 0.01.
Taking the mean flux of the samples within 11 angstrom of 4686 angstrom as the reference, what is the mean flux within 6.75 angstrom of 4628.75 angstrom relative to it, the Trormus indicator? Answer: 1.14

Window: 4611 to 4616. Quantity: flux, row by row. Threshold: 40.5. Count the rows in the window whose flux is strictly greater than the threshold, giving 5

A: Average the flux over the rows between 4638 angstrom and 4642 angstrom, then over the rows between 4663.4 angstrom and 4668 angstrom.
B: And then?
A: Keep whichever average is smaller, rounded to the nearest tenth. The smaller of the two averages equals 37.8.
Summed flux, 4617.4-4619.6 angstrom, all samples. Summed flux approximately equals 86.4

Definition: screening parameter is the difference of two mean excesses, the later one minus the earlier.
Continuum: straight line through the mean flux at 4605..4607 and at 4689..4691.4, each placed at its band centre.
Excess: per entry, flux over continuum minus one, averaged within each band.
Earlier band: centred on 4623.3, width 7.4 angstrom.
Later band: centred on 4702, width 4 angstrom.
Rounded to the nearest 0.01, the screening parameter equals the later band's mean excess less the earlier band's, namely -0.07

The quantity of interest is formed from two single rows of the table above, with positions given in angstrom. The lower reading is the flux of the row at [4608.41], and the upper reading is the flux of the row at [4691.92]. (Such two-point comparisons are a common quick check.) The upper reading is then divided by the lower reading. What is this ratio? 0.94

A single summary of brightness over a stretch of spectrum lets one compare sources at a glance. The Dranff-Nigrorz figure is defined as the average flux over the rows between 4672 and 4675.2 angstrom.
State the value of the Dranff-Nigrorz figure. 39.1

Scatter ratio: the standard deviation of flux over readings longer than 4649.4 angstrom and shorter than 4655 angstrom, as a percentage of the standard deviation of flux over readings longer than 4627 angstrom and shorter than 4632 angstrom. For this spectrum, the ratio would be 80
